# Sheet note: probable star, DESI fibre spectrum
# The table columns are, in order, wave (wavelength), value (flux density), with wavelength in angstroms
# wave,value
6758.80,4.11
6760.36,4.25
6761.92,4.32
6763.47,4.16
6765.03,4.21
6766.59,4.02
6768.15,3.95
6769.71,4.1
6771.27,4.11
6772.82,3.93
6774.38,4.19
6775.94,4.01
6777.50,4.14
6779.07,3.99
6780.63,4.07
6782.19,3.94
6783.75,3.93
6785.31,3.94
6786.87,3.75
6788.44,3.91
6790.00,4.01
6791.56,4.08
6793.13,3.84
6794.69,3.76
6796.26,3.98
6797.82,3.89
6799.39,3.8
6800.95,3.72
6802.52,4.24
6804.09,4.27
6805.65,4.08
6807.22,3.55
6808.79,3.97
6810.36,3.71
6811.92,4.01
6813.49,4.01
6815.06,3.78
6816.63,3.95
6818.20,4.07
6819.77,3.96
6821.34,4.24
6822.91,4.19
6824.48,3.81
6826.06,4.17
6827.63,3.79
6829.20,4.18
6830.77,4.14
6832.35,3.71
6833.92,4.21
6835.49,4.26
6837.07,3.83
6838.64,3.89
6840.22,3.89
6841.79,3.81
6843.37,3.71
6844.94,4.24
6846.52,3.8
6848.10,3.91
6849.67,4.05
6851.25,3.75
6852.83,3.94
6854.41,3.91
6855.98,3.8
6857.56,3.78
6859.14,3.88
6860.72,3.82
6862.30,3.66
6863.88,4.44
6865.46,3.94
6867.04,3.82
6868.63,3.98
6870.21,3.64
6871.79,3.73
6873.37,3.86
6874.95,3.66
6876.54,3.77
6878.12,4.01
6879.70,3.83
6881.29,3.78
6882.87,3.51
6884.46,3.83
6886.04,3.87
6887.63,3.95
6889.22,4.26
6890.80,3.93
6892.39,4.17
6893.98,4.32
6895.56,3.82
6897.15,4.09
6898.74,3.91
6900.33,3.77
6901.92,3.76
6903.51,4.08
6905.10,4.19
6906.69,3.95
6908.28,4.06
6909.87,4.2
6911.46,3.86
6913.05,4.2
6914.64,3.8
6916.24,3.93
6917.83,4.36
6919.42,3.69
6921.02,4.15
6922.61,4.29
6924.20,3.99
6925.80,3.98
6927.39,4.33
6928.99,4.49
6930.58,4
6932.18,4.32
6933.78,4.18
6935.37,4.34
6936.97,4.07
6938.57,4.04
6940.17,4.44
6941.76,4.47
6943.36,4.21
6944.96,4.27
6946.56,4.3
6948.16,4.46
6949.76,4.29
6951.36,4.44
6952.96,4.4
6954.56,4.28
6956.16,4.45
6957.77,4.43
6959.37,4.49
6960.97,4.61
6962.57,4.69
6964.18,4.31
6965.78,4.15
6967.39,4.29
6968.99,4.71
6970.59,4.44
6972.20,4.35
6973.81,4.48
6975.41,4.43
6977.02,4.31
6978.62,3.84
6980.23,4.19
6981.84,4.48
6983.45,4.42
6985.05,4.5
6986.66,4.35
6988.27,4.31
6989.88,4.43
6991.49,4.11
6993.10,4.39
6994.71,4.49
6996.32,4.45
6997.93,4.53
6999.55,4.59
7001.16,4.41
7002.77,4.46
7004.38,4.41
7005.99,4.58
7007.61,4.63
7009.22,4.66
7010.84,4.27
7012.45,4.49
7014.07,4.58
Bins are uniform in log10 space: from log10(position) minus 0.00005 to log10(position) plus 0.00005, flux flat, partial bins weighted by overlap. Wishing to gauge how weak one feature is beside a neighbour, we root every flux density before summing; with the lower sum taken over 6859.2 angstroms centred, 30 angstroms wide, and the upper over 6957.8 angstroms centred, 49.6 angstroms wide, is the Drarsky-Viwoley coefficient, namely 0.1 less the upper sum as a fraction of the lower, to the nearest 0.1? -1.6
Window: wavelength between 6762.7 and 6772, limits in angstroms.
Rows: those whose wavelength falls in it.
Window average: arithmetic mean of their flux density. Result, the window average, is 4.09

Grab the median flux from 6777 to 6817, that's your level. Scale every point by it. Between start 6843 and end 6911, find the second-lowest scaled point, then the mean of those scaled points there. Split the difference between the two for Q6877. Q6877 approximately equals 0.96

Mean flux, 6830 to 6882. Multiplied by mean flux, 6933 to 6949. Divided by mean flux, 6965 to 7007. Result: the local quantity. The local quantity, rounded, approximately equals 3.79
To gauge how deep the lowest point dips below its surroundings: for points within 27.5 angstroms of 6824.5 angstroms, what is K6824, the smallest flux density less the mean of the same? -0.41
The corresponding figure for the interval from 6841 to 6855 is -0.19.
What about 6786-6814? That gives -0.37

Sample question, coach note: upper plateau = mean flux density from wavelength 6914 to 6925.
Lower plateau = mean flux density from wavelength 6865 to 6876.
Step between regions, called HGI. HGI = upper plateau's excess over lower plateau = 0.23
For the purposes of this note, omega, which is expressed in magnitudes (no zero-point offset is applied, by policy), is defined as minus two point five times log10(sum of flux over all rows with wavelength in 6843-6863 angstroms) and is -4.25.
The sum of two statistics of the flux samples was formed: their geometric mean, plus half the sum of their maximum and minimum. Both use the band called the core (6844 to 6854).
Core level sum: 7.94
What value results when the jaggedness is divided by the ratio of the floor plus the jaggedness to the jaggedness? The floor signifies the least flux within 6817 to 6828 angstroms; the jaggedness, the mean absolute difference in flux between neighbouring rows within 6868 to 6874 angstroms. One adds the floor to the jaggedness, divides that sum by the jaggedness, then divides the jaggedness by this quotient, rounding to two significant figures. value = 0.0088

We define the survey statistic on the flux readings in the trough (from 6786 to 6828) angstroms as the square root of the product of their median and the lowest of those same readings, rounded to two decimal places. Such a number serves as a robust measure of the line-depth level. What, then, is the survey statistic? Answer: 3.75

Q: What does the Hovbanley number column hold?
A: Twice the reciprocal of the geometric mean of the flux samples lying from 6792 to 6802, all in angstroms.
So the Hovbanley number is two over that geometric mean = 0.522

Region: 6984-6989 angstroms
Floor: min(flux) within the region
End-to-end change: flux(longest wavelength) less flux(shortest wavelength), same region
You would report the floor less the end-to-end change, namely 4.5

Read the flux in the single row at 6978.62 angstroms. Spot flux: 3.84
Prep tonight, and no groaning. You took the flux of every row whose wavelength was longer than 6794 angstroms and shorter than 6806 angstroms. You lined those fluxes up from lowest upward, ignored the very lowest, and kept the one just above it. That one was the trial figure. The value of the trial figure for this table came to 3.76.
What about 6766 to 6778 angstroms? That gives 3.95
